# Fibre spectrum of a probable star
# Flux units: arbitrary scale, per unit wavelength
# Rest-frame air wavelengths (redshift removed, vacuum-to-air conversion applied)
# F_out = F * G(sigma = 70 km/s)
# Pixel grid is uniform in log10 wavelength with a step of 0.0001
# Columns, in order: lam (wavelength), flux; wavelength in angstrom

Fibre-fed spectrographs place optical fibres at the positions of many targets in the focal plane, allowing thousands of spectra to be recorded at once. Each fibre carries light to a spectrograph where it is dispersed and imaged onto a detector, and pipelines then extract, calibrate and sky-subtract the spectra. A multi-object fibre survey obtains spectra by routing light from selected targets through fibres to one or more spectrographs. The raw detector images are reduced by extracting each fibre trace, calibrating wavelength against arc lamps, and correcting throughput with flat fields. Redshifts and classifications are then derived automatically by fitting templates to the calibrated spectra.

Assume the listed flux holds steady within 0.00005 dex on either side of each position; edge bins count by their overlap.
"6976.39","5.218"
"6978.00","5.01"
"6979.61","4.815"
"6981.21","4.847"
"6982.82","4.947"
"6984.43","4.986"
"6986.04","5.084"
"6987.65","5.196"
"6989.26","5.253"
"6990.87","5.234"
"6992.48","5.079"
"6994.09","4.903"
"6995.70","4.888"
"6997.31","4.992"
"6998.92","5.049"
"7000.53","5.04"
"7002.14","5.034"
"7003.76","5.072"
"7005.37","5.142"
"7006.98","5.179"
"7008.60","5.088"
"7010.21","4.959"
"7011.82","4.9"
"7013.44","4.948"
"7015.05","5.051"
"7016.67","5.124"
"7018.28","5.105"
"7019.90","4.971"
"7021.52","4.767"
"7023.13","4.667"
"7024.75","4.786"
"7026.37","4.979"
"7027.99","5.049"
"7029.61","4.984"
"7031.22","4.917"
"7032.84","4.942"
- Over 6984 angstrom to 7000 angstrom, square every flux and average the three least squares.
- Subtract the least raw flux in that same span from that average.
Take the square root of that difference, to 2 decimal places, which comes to 4.40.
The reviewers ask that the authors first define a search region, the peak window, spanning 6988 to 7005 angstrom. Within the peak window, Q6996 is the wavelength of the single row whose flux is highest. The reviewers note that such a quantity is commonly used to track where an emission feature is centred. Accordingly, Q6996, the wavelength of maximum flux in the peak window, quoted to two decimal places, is 6989.26 angstrom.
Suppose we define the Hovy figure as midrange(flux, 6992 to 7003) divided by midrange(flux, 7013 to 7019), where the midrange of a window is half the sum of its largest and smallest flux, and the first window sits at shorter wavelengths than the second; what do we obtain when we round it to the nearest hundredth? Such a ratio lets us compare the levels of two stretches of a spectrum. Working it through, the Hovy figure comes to 0.99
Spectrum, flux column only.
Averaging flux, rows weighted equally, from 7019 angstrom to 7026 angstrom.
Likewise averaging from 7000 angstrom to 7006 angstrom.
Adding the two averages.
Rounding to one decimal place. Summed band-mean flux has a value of 9.9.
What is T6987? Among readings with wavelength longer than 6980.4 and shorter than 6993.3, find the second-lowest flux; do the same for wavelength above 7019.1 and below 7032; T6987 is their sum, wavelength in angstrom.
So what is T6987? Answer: 9.71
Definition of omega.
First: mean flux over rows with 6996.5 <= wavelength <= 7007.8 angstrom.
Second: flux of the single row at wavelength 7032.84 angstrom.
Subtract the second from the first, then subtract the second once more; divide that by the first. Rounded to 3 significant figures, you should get -0.949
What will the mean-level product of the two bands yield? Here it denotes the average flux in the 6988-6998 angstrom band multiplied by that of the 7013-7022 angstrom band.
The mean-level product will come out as 25.3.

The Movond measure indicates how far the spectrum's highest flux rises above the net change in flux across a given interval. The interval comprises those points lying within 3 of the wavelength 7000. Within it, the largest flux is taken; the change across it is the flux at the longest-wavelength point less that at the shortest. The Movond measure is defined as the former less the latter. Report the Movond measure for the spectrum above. 5.01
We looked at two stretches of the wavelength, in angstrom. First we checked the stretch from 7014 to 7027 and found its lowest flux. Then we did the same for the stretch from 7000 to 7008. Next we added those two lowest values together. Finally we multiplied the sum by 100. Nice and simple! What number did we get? 970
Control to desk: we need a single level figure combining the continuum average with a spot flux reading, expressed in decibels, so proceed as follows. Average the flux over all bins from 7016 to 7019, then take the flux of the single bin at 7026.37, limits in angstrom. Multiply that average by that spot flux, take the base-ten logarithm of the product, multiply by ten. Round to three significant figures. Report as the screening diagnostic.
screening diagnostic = 14.1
